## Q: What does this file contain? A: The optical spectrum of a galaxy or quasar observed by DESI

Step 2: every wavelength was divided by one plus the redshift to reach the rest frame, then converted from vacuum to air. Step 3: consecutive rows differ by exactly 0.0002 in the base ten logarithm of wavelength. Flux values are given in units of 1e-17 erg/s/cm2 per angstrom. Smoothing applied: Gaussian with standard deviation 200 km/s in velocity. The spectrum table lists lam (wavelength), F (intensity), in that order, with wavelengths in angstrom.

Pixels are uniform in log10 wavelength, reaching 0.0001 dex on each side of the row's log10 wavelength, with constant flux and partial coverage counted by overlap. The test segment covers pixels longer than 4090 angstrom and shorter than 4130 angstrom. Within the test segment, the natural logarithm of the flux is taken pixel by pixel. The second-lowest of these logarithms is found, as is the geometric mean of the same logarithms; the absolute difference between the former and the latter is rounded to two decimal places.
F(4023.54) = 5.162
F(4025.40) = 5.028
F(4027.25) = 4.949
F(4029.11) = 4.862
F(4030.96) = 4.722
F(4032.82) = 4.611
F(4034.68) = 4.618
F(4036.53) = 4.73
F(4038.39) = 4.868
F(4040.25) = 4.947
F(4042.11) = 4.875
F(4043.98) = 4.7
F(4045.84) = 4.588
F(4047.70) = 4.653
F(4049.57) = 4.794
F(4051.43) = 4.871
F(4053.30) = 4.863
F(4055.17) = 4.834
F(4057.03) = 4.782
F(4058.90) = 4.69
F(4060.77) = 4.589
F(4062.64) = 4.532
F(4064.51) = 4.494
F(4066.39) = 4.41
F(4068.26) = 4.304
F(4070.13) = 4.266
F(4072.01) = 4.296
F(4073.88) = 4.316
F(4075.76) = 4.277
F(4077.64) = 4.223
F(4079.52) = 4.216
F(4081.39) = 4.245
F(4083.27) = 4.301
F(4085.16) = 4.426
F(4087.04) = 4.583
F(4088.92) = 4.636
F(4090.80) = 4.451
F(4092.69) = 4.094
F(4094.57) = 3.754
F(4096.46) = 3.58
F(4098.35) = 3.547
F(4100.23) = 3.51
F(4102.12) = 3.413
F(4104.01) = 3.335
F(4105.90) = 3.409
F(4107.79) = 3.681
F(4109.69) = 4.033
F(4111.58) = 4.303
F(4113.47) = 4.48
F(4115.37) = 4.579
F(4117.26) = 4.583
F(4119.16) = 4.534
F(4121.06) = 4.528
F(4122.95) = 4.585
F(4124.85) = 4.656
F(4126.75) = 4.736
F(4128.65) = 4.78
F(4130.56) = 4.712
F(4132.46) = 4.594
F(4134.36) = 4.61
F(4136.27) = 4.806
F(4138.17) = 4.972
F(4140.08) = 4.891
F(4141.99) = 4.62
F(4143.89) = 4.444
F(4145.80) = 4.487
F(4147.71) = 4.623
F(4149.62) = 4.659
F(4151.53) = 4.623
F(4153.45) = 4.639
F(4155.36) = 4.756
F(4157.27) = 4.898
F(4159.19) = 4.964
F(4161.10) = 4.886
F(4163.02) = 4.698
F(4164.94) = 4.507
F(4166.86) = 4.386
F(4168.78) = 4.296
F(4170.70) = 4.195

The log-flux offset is 0.18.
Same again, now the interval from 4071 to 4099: 0.15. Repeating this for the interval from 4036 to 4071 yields 0.08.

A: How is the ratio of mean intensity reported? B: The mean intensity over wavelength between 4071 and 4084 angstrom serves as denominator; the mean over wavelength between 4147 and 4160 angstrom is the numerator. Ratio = 1.11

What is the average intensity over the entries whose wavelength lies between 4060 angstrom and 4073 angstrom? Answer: 4.41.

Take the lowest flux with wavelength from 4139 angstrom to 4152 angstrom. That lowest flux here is 4.444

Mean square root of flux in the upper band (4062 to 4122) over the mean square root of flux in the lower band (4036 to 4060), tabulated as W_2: 0.93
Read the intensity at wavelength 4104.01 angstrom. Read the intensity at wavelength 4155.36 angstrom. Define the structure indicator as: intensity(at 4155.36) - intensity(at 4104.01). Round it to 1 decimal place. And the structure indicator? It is 1.4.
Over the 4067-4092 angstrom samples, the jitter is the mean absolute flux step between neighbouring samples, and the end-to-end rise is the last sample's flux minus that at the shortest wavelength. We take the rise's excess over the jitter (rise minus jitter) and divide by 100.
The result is 0.001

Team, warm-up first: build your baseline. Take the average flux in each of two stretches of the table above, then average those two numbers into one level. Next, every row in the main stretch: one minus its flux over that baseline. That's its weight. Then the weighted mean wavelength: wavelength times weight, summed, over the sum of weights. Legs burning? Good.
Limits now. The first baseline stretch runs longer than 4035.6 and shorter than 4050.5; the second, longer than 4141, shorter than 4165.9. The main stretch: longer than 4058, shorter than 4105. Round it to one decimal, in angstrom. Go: 4089.2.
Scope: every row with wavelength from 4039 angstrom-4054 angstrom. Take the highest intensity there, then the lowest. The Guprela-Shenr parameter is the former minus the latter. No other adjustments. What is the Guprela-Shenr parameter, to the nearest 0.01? 0.36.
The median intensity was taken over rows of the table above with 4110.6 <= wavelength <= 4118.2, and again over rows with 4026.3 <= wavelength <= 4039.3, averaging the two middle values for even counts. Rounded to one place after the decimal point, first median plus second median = 9.3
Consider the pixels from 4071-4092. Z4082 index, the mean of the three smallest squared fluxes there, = 18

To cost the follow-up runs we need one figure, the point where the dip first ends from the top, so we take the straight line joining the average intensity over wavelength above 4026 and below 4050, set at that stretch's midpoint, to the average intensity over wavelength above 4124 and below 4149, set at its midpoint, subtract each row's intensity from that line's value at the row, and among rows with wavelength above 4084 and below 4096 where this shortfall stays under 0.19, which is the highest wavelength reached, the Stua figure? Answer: 4088.92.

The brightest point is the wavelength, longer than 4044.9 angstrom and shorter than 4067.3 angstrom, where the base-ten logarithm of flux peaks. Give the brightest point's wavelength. 4051.43 angstrom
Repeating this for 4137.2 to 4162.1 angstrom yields 4138.17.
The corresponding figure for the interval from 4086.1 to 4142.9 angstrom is 4138.17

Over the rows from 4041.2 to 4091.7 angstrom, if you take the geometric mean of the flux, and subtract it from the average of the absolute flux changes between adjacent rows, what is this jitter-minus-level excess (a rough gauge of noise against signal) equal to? -4.45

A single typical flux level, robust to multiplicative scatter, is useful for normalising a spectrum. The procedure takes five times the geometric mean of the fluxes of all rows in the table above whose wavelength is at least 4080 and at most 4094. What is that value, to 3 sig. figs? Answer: 21.9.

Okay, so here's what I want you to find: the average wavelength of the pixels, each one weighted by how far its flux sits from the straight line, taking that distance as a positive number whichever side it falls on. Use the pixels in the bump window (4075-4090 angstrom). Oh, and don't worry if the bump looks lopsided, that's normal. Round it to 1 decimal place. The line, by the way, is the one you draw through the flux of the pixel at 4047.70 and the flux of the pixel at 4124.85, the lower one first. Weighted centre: 4080.3 angstrom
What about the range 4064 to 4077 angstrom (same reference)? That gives 4070.9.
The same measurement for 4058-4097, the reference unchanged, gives 4082.5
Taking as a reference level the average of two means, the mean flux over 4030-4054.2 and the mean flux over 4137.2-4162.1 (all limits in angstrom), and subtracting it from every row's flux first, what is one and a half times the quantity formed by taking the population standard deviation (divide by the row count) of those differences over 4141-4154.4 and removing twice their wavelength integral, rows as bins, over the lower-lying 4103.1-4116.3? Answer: 31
